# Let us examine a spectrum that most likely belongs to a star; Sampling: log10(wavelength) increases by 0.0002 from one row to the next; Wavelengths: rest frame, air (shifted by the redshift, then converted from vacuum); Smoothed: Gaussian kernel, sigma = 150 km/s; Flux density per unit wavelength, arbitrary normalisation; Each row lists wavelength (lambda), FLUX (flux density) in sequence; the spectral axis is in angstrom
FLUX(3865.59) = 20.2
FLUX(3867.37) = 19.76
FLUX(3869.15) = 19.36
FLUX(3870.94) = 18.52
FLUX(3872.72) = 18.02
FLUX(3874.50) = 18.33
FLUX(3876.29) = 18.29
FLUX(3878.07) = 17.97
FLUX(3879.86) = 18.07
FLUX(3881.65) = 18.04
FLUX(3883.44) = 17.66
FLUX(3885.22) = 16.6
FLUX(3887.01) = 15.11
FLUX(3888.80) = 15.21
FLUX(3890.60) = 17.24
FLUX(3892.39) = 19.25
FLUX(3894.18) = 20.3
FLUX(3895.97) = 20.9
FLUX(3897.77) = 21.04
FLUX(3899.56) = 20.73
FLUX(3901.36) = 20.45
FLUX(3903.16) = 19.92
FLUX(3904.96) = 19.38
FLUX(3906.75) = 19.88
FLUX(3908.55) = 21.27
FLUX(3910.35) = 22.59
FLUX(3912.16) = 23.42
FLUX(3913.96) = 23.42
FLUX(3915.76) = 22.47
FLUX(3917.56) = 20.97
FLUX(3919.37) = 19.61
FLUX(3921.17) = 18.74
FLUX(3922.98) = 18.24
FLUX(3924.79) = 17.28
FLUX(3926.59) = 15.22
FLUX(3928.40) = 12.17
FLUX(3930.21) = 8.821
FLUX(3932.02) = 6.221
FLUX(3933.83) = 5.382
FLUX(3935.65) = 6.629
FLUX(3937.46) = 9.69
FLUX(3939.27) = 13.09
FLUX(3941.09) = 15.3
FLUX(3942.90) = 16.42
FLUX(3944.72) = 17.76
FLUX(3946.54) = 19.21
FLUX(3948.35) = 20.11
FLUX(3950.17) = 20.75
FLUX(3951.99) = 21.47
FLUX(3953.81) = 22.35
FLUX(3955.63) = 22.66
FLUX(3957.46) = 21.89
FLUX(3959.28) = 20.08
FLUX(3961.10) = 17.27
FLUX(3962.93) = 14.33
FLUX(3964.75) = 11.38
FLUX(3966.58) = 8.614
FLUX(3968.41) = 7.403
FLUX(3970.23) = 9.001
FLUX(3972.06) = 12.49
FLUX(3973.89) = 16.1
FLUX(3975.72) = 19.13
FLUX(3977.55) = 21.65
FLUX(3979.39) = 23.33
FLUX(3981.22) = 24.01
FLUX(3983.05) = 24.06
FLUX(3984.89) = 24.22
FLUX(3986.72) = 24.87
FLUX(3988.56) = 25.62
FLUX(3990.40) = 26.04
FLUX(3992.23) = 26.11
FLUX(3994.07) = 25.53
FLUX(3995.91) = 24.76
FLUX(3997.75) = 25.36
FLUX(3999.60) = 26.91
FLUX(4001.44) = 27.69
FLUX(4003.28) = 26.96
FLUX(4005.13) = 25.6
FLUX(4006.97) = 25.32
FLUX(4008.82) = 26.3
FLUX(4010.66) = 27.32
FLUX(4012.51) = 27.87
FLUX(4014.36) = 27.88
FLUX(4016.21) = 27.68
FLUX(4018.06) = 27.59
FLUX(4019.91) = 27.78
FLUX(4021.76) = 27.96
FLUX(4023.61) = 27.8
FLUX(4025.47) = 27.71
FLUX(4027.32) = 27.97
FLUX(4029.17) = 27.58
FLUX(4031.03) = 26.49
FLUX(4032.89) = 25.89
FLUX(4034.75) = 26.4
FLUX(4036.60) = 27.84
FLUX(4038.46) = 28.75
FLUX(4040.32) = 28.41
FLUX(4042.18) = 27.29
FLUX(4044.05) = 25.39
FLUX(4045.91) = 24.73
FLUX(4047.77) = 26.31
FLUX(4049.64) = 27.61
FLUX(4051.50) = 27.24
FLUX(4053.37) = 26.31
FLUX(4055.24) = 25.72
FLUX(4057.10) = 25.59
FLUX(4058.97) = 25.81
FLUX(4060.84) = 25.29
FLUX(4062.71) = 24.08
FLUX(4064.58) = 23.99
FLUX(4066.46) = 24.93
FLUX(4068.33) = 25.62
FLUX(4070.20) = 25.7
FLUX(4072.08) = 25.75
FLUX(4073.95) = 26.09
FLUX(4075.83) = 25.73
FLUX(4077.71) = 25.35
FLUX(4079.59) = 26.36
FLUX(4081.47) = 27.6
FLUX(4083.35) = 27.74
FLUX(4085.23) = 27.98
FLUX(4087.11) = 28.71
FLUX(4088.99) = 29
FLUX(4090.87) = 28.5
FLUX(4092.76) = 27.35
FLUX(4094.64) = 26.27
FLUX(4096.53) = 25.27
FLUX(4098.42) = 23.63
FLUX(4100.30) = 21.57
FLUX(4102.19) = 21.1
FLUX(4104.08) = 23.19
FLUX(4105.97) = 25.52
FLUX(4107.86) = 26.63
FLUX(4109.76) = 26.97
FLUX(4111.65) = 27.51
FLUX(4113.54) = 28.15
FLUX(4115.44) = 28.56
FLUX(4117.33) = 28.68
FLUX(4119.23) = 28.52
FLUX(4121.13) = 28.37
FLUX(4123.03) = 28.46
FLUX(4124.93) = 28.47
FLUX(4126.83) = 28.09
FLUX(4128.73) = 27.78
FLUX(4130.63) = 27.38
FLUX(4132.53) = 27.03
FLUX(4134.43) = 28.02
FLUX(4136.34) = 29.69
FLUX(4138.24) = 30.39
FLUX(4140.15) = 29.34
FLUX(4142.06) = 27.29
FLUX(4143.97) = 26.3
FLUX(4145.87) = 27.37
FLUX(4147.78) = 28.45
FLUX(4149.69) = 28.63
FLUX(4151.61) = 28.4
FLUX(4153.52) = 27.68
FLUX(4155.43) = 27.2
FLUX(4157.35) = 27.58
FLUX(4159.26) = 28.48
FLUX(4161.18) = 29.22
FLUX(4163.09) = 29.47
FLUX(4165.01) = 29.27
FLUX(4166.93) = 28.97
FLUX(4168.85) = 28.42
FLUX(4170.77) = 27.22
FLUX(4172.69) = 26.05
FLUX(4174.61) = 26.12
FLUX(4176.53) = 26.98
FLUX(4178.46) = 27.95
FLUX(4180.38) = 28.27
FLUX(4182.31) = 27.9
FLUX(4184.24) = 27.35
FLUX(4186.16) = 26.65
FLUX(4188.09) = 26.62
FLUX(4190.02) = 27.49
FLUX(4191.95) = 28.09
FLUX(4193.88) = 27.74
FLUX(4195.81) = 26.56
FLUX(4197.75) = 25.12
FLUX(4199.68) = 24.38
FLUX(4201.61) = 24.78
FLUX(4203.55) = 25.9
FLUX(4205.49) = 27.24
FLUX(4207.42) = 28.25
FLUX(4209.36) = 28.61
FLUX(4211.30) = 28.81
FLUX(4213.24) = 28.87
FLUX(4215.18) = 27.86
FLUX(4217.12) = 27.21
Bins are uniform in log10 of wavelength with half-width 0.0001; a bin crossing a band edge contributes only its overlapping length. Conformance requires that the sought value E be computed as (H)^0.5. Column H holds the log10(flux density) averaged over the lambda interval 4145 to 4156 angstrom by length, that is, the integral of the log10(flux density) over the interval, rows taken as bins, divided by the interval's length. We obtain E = 1.20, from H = 1.45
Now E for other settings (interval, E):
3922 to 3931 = 1.07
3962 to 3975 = 1.02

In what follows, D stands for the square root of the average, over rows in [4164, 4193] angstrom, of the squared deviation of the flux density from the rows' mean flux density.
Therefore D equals 1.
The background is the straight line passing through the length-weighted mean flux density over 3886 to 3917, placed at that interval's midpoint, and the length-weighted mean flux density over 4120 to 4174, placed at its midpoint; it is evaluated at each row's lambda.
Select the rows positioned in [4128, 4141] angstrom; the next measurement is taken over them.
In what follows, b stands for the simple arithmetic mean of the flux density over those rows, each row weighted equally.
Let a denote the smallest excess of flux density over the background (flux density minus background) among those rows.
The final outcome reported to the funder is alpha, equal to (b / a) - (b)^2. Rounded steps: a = -1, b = 28.5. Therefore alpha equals -856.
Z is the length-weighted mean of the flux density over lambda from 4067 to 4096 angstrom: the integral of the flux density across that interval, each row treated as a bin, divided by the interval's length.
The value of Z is 26.9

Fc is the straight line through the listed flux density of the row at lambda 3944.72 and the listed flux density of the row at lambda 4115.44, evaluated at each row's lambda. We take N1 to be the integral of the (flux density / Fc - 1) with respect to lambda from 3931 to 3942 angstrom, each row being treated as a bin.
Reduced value -5.0 angstrom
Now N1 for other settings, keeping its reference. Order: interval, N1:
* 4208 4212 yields -0.7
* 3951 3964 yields 1.0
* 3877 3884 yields 2.2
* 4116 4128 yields -0.2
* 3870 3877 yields 2.7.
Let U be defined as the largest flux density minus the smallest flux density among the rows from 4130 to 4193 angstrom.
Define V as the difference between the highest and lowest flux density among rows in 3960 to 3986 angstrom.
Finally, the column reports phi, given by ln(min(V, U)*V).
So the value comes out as 4.29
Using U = 4.34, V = 17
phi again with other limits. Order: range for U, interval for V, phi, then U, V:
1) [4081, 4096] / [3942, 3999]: 3.93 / 2.73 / 19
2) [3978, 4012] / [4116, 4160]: 2.82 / 4.36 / 4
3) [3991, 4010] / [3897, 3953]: 3.97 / 2.93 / 18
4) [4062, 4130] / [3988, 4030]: 2.33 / 7.90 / 3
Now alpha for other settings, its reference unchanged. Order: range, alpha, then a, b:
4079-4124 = -720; -6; 26.7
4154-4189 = -780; -3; 27.8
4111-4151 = -812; -2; 28.2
